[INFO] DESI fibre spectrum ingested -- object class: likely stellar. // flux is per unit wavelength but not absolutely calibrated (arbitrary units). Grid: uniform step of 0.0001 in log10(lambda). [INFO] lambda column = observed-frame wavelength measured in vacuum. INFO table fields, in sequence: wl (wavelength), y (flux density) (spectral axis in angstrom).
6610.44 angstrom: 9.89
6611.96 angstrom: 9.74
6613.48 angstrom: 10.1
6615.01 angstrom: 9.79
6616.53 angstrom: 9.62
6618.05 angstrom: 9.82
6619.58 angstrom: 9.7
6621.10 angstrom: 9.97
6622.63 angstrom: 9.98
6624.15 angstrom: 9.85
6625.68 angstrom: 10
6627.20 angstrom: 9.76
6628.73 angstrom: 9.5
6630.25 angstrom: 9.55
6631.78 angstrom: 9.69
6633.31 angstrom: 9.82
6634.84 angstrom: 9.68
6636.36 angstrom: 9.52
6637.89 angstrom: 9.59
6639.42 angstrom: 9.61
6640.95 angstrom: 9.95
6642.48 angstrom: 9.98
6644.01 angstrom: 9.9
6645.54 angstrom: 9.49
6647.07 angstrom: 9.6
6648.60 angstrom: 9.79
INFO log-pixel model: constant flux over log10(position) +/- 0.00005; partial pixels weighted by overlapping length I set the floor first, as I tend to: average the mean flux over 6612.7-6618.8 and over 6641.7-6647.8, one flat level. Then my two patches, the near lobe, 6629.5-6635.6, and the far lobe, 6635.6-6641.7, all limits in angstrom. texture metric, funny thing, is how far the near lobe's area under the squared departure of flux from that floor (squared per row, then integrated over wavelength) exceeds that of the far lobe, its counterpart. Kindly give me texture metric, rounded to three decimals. -0.138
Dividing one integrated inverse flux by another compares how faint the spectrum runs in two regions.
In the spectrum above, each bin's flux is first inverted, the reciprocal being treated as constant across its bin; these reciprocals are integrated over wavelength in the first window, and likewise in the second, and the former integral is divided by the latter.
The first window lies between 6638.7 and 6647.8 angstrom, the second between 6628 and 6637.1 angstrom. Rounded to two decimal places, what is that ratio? 0.99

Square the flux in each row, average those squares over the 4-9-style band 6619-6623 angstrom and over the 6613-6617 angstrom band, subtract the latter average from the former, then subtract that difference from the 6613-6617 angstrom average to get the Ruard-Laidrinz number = 96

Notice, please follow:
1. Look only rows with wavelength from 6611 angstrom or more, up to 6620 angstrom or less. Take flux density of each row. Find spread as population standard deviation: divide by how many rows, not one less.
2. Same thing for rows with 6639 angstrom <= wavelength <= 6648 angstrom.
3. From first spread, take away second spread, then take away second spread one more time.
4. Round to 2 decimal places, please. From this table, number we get -0.24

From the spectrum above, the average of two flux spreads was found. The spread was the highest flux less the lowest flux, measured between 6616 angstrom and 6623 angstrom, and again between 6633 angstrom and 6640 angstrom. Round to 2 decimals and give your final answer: 0.33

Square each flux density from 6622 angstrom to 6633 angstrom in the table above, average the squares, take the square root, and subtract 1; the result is 8.76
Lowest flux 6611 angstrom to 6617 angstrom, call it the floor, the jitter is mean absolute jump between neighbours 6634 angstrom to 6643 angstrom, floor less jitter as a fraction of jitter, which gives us 77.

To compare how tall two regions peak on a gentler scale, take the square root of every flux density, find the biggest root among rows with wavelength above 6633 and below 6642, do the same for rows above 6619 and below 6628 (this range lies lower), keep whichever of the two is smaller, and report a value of 3.15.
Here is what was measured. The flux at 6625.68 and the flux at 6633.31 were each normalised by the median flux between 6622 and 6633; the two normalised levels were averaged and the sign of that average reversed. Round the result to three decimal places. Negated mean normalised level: -1.015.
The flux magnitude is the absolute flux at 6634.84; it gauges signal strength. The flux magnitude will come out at 9.7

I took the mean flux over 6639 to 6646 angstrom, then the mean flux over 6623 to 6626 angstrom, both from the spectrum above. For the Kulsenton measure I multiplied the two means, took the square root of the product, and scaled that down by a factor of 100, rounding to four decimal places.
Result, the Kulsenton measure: 0.0986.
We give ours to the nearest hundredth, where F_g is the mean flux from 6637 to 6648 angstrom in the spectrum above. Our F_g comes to 9.73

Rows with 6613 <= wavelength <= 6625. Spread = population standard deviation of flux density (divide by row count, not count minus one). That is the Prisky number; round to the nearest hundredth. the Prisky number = 0.15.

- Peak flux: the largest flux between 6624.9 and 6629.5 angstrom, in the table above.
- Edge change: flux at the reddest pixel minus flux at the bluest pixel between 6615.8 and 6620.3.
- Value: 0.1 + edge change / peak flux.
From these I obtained 0.108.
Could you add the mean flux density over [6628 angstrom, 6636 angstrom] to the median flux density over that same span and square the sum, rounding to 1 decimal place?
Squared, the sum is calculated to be 373.6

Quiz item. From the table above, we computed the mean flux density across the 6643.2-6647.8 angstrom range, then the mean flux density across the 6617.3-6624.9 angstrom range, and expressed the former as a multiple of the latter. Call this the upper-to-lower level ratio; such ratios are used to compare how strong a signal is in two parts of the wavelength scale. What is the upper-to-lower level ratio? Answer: 0.980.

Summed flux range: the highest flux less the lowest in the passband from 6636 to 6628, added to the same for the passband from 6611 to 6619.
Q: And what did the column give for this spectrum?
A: 0.80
